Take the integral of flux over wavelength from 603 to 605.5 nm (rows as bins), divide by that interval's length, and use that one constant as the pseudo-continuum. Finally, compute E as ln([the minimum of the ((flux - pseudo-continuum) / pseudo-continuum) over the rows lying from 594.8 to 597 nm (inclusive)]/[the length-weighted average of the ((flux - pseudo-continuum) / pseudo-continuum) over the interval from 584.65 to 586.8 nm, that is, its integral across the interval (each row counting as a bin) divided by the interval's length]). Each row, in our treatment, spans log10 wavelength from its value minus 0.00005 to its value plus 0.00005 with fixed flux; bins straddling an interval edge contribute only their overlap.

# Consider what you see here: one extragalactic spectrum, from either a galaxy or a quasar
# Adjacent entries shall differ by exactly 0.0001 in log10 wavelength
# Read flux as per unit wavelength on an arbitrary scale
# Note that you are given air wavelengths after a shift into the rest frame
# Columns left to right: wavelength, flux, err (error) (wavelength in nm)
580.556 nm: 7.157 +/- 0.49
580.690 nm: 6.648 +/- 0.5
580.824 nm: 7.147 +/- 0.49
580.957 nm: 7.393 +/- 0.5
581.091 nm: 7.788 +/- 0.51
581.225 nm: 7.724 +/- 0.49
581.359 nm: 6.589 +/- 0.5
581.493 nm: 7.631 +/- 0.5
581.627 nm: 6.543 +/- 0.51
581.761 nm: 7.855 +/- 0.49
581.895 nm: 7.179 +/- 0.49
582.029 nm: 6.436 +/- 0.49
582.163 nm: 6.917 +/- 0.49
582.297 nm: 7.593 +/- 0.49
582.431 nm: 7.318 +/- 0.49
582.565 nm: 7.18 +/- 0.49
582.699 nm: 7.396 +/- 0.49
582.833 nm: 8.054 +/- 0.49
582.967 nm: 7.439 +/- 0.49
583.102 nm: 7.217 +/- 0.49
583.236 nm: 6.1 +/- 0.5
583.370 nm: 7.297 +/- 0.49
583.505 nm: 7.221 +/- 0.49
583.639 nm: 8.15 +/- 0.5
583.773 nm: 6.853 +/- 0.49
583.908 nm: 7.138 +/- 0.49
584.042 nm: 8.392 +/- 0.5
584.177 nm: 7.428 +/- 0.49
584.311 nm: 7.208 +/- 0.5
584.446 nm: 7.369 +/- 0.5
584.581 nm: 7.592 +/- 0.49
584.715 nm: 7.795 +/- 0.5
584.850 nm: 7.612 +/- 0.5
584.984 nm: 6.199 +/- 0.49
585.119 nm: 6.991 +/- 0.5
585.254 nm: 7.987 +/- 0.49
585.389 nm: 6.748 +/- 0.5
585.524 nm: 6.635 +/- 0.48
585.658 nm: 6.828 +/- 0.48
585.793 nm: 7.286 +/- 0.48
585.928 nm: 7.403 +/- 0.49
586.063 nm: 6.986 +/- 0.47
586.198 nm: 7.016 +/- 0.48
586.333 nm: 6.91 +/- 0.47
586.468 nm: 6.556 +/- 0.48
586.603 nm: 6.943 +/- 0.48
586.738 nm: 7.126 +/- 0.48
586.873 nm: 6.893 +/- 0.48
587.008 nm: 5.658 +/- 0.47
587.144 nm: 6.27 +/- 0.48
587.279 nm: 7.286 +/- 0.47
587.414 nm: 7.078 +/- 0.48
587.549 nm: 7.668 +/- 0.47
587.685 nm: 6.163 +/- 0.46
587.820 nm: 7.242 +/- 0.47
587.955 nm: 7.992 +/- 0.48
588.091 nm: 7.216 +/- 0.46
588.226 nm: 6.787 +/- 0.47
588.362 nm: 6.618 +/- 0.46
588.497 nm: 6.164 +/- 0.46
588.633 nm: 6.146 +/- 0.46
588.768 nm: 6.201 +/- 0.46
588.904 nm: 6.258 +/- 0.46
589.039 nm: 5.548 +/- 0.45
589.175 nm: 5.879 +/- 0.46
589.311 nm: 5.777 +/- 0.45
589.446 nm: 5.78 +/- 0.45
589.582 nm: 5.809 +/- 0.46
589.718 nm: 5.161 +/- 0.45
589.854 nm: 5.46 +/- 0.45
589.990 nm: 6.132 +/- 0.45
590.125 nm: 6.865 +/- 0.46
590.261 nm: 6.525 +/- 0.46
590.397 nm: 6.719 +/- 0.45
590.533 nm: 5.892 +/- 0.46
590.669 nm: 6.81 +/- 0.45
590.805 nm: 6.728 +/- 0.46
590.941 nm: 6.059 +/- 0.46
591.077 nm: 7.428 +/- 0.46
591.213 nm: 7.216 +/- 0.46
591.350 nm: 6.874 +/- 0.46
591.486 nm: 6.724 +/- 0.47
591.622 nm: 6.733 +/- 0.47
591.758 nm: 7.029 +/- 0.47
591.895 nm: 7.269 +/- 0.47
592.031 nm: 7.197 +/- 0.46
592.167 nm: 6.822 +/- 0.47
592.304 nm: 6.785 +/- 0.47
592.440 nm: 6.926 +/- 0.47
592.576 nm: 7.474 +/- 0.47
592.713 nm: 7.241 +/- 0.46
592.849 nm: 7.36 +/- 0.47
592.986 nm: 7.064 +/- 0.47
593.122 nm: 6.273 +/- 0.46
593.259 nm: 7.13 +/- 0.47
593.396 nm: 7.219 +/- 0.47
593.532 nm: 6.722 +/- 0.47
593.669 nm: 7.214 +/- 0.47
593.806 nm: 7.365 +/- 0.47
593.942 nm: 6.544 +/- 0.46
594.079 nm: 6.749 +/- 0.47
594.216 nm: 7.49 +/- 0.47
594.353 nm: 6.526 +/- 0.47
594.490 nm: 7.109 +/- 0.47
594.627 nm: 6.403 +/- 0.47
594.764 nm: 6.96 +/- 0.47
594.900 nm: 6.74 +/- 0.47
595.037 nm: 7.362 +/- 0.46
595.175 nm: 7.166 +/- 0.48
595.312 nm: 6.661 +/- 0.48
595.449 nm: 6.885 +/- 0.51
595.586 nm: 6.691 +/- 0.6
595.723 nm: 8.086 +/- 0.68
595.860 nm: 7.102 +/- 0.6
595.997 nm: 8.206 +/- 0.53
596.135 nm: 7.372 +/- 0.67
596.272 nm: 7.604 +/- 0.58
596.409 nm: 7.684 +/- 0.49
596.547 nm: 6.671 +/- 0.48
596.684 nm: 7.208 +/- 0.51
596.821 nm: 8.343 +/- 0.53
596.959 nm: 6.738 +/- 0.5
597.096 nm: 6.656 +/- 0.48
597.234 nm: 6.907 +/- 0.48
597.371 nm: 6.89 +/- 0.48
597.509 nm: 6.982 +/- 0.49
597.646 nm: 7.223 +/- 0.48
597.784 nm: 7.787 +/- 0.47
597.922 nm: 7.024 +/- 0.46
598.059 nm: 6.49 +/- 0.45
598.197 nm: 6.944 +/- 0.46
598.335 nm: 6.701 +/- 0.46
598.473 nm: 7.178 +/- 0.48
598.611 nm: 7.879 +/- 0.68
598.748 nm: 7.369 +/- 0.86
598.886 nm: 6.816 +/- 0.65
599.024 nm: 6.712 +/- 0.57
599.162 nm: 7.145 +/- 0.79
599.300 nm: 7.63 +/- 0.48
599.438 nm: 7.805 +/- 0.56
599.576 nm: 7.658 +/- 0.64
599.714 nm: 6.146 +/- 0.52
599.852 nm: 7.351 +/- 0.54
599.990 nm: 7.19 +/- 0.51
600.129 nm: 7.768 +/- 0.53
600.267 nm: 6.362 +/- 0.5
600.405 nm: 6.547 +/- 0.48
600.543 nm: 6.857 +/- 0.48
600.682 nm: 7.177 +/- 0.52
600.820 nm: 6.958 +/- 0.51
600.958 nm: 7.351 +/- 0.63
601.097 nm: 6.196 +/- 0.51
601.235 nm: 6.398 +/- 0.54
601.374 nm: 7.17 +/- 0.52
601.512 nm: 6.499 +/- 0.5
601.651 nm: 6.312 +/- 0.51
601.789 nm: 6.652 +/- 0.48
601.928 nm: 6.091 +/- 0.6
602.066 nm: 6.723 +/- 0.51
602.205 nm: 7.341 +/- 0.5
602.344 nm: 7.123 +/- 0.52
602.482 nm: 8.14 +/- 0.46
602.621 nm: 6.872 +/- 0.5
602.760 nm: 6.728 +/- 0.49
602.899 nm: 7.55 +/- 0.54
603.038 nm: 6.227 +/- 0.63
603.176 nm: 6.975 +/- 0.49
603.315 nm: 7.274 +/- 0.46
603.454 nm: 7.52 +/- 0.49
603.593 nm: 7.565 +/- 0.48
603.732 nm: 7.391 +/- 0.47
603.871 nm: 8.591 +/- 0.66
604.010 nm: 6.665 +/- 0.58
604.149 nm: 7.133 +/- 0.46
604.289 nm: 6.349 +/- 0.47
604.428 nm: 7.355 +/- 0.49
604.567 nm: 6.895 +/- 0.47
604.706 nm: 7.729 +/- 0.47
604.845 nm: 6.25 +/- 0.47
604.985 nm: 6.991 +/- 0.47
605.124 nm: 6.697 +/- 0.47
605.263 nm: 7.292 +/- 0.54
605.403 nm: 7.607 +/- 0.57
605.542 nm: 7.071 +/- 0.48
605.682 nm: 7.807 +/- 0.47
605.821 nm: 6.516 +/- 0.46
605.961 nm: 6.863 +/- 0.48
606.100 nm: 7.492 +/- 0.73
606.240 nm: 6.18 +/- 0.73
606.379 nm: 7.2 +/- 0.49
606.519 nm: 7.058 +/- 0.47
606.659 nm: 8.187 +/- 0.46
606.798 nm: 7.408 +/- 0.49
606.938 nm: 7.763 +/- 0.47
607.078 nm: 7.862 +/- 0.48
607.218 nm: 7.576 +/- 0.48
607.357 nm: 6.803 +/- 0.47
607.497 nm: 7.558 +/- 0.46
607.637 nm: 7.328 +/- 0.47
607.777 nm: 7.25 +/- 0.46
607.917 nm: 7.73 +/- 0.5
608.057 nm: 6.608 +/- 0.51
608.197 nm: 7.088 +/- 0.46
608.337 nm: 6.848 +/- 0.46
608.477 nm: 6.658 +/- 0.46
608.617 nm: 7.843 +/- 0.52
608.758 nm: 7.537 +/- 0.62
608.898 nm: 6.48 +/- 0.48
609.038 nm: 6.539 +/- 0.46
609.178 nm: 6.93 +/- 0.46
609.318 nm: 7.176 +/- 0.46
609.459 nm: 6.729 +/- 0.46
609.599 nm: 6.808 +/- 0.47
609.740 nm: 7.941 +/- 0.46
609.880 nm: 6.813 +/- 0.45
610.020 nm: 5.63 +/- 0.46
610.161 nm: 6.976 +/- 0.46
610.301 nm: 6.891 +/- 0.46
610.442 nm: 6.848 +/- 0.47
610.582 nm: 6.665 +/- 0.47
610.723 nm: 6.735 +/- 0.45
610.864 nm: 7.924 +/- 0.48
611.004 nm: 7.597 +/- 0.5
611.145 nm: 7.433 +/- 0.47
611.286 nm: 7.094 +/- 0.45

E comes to 1.7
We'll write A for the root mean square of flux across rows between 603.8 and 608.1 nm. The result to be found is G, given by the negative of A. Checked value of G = -7.24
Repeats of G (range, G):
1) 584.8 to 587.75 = -6.94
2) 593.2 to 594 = -7.04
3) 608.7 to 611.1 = -6.98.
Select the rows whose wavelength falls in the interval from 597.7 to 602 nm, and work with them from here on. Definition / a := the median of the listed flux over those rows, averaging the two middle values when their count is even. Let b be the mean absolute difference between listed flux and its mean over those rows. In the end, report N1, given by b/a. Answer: 0.0639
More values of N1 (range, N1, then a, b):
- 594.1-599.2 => 0.0544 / 7.02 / 0.38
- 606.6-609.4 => 0.0577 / 7.29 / 0.42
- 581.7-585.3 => 0.0543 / 7.32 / 0.40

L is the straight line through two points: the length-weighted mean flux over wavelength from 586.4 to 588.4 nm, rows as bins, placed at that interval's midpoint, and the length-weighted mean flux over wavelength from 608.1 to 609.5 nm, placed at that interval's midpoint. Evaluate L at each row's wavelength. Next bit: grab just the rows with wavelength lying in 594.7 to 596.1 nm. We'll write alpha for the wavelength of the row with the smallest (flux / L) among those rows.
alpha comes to 595.312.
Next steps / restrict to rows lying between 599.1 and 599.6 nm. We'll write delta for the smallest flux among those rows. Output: 7.145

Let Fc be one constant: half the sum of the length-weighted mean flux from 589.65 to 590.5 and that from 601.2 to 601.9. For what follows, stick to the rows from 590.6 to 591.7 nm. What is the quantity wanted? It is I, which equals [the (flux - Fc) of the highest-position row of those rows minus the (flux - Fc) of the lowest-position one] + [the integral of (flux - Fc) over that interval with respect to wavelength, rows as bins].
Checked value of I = 0.43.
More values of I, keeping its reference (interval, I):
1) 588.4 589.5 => -0.79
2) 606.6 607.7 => 0.46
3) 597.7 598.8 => 0.47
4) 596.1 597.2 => 0.29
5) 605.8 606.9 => 1.77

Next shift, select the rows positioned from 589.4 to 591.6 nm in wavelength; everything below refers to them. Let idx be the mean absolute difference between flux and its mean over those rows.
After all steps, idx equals 0.55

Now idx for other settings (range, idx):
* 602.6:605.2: 0.45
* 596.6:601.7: 0.41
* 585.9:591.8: 0.53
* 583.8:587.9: 0.42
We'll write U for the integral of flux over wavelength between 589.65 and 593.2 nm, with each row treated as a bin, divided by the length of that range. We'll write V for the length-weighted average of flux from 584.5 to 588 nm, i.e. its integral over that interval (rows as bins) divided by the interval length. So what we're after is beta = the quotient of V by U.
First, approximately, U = 6.72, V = 7.03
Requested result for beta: 1.05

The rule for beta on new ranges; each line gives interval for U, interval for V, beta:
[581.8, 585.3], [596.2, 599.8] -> 0.98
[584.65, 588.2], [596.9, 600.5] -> 1.01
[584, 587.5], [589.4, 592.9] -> 0.94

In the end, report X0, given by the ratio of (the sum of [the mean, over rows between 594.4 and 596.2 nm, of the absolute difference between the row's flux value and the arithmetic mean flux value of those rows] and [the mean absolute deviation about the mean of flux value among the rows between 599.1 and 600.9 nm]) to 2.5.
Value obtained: 0.32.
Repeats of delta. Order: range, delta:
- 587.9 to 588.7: 6.146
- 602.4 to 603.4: 6.227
